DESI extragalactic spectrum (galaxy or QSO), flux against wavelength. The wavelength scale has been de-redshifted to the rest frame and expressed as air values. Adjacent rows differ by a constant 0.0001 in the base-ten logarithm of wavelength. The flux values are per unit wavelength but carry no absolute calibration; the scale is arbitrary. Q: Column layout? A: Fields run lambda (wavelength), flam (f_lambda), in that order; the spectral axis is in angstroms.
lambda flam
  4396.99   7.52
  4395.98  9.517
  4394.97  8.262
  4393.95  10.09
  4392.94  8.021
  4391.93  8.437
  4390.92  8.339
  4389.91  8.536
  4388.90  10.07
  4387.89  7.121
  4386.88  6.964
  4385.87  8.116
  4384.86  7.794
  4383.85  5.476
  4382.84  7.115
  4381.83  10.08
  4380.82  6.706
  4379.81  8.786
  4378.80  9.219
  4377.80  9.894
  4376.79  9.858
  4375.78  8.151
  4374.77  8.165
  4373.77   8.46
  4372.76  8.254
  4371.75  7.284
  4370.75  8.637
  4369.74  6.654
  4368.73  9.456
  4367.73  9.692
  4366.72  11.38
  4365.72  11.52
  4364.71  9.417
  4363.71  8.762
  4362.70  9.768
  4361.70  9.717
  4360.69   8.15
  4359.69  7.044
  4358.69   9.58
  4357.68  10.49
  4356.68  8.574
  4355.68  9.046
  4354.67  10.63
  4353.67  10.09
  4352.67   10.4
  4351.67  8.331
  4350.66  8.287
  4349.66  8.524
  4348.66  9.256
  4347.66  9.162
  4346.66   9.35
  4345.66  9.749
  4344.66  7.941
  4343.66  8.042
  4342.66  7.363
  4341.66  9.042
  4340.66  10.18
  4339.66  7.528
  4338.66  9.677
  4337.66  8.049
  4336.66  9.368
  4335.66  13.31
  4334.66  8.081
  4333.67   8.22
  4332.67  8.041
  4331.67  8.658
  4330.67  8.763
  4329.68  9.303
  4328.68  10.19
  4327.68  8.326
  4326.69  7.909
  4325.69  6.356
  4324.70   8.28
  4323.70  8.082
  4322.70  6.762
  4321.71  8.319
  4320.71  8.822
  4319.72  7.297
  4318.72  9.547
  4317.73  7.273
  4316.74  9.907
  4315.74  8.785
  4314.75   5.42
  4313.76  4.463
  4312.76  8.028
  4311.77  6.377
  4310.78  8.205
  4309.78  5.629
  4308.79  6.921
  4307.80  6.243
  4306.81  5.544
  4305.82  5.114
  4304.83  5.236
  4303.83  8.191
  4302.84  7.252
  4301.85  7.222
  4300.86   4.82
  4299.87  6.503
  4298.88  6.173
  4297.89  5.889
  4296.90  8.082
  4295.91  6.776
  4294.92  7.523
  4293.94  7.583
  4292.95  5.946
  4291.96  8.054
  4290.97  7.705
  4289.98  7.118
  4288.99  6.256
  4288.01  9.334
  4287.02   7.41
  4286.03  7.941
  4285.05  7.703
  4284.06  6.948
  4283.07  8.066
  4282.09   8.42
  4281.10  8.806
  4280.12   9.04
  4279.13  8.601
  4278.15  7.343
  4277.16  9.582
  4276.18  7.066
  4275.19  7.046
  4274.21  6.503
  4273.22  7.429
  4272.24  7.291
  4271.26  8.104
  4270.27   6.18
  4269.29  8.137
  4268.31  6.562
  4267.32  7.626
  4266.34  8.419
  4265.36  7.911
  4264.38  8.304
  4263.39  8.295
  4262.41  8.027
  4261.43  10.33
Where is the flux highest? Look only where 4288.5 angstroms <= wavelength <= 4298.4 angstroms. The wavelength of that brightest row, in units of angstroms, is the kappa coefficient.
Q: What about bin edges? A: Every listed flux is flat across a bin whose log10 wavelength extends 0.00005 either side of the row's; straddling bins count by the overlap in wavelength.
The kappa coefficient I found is 4296.90 angstroms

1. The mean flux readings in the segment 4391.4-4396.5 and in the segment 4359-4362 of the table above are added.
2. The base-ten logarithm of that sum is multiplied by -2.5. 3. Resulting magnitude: -3.09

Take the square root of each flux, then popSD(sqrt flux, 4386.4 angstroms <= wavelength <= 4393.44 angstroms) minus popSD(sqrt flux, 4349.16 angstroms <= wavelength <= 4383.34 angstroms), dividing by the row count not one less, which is -0.040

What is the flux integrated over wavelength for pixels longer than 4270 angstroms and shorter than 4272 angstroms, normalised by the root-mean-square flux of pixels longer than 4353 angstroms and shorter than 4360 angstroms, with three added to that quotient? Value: 4.5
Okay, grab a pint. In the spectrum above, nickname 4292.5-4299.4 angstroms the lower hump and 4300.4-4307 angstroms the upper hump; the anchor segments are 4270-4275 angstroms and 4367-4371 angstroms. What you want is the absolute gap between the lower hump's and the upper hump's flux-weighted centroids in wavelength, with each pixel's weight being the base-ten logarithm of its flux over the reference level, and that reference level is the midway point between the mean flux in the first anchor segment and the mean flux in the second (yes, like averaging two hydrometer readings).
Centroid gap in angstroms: 7.9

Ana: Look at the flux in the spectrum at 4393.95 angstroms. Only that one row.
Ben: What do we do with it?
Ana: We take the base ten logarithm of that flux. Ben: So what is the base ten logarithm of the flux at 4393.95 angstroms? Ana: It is 1.00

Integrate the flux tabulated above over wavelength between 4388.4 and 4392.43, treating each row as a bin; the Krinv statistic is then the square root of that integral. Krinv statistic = 6.0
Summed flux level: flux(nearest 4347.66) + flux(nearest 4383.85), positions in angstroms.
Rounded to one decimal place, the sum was 14.6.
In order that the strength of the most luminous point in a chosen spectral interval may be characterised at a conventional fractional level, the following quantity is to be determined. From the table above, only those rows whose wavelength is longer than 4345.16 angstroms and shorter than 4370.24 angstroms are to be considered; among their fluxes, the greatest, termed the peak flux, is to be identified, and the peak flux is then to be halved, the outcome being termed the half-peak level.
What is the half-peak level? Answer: 5.8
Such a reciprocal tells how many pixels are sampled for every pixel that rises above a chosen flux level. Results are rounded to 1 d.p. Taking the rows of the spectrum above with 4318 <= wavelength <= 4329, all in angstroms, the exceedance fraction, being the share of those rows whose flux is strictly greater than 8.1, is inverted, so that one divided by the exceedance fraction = 1.8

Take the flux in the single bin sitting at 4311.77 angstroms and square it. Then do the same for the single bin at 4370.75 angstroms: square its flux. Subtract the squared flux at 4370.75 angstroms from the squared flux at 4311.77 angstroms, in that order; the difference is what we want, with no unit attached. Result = -34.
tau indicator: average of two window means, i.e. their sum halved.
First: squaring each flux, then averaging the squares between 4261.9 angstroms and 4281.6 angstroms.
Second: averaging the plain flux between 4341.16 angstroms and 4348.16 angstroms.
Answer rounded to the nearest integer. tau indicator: 35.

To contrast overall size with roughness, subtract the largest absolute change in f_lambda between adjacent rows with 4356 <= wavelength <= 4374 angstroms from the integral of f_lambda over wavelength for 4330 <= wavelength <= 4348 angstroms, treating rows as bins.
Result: 158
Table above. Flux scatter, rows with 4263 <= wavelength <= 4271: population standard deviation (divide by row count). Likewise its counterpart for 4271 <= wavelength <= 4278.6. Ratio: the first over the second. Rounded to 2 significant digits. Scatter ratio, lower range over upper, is 0.91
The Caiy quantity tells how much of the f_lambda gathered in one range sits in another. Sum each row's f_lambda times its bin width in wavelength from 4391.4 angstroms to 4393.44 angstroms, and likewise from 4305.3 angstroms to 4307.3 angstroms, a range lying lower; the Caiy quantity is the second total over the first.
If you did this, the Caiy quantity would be 0.63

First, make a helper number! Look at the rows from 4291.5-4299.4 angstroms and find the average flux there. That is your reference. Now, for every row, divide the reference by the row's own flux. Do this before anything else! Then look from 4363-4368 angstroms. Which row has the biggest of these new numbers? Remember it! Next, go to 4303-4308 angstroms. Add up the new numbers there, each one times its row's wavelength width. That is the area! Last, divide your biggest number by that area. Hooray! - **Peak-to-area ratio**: 0.136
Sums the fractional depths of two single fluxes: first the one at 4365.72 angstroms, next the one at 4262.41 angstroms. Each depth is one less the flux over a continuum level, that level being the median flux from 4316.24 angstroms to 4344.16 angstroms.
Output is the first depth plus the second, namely -0.36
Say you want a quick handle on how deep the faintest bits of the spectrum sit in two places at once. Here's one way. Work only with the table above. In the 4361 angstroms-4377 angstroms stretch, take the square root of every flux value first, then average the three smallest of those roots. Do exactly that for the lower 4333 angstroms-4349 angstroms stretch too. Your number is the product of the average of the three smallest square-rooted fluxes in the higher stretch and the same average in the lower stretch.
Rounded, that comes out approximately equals 7.48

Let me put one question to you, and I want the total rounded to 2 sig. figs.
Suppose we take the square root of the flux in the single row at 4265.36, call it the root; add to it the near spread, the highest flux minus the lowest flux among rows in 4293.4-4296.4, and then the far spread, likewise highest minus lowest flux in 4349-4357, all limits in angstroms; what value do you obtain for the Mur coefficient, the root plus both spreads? 6.0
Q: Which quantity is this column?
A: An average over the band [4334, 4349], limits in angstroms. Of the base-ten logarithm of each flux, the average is 0.953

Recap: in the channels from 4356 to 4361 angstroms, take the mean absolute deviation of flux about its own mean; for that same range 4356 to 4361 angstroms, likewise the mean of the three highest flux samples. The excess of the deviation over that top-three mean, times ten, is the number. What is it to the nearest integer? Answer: -85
